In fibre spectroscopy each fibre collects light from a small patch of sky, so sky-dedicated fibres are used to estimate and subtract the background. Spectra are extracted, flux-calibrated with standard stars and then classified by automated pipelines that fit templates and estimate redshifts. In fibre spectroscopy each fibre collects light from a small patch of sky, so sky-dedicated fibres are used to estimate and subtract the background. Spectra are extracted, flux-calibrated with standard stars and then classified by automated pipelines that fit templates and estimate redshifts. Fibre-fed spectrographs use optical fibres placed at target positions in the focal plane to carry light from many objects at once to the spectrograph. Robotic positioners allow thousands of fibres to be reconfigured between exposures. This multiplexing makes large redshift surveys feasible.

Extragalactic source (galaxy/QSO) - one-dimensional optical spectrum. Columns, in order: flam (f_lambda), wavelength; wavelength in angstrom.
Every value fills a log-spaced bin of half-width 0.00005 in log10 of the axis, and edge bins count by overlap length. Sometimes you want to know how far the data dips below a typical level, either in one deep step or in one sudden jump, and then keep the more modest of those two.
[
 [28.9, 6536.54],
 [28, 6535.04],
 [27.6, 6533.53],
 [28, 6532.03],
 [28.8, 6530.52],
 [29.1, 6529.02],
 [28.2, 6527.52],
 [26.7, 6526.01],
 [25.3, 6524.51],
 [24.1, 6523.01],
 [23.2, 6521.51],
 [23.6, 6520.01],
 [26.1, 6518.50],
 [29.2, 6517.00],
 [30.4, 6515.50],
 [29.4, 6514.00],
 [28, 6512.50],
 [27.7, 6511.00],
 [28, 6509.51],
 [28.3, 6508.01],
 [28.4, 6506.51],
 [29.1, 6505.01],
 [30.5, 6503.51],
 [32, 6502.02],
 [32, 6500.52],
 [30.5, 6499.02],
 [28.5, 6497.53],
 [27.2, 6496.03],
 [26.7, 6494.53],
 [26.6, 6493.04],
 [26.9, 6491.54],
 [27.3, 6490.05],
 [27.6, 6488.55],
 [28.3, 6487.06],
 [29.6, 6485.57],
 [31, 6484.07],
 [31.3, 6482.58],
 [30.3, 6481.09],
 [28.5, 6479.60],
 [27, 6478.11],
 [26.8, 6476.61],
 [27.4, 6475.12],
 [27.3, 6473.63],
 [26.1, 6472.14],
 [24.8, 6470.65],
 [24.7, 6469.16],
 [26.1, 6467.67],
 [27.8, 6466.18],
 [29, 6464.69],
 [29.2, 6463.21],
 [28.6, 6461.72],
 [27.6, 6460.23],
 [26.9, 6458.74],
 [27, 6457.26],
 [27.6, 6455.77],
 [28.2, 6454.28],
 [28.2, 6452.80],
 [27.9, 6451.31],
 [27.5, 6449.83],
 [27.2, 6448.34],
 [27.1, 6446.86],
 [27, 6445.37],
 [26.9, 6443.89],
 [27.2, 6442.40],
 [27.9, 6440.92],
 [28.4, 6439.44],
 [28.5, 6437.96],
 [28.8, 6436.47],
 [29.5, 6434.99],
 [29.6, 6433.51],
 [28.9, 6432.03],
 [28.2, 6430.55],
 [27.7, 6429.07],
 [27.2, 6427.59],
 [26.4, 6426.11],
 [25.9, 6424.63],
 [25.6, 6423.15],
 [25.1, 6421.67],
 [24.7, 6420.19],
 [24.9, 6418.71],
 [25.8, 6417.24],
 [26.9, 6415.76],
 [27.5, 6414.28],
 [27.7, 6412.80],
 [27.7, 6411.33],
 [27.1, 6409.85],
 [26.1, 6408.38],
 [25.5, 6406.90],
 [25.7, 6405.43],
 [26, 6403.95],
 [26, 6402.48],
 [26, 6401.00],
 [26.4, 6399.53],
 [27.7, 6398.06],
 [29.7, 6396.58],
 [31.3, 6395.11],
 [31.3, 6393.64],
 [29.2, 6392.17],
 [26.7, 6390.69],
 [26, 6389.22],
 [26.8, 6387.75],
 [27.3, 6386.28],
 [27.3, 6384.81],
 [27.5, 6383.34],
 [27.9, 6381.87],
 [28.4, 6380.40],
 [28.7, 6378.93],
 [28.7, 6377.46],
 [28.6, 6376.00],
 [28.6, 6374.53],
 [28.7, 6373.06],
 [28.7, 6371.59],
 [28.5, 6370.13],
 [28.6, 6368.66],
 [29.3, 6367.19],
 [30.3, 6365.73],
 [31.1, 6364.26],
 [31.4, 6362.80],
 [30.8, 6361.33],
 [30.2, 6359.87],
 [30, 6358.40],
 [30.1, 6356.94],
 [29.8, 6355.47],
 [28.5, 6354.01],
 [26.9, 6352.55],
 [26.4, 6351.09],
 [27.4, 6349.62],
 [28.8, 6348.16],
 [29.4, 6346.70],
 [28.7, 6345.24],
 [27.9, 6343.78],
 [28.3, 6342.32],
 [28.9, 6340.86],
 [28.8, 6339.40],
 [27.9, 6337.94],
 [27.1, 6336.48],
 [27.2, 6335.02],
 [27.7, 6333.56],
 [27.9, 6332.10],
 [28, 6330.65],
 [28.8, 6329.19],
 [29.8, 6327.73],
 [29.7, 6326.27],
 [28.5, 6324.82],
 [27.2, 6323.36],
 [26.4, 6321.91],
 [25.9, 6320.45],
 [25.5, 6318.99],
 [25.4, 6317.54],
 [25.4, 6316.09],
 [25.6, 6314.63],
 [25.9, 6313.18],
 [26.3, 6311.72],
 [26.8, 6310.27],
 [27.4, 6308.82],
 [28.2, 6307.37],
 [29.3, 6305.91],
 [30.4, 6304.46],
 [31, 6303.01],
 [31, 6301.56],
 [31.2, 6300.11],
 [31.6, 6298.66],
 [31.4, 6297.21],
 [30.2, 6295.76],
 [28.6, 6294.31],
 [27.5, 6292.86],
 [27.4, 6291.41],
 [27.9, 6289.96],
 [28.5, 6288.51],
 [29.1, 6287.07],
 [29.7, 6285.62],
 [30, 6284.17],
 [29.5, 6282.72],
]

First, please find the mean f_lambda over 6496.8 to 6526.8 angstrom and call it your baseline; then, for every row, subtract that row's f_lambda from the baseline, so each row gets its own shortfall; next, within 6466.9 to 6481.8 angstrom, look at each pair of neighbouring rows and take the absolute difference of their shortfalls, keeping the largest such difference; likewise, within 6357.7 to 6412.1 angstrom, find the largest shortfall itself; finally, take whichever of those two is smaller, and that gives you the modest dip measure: 1.8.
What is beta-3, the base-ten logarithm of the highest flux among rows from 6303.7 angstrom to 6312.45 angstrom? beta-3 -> 1.48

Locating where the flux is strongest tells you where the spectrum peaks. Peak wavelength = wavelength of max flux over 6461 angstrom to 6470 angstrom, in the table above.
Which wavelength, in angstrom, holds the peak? 6463.21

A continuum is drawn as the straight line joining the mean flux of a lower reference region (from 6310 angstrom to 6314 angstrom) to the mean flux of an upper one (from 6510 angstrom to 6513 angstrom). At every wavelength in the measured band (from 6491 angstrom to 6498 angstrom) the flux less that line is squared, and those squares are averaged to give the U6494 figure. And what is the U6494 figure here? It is 0.8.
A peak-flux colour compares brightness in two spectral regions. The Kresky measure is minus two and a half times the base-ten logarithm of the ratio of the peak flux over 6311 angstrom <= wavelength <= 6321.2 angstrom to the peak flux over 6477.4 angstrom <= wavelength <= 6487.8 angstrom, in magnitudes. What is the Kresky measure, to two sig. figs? 0.19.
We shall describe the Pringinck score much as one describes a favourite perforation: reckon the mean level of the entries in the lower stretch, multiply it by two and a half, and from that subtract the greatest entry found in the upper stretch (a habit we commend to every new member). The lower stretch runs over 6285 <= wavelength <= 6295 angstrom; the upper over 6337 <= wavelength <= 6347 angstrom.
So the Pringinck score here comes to 42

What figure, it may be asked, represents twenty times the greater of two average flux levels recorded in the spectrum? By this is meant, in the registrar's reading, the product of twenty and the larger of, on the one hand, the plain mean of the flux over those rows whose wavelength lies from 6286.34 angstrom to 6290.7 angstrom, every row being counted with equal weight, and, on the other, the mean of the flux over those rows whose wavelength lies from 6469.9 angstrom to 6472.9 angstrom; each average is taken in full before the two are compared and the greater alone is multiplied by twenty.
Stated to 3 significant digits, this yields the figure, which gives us 570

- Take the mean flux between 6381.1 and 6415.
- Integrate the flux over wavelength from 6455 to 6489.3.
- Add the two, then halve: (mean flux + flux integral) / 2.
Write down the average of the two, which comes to 491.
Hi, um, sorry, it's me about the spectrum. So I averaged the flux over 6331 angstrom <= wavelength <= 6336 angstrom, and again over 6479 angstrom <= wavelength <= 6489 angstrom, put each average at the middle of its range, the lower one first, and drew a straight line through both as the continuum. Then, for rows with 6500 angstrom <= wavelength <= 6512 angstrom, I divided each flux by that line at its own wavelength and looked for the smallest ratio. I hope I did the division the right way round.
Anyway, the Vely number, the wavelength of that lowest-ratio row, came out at 6511.00 angstrom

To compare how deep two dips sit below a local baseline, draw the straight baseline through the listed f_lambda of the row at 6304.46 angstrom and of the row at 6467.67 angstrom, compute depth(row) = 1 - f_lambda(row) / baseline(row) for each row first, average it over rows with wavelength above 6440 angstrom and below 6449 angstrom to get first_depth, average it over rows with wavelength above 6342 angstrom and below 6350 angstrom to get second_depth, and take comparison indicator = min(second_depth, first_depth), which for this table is -0.02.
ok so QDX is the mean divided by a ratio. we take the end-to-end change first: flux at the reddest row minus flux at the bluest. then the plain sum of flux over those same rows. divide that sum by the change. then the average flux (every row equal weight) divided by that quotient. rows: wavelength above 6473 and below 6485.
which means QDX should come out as 0.46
